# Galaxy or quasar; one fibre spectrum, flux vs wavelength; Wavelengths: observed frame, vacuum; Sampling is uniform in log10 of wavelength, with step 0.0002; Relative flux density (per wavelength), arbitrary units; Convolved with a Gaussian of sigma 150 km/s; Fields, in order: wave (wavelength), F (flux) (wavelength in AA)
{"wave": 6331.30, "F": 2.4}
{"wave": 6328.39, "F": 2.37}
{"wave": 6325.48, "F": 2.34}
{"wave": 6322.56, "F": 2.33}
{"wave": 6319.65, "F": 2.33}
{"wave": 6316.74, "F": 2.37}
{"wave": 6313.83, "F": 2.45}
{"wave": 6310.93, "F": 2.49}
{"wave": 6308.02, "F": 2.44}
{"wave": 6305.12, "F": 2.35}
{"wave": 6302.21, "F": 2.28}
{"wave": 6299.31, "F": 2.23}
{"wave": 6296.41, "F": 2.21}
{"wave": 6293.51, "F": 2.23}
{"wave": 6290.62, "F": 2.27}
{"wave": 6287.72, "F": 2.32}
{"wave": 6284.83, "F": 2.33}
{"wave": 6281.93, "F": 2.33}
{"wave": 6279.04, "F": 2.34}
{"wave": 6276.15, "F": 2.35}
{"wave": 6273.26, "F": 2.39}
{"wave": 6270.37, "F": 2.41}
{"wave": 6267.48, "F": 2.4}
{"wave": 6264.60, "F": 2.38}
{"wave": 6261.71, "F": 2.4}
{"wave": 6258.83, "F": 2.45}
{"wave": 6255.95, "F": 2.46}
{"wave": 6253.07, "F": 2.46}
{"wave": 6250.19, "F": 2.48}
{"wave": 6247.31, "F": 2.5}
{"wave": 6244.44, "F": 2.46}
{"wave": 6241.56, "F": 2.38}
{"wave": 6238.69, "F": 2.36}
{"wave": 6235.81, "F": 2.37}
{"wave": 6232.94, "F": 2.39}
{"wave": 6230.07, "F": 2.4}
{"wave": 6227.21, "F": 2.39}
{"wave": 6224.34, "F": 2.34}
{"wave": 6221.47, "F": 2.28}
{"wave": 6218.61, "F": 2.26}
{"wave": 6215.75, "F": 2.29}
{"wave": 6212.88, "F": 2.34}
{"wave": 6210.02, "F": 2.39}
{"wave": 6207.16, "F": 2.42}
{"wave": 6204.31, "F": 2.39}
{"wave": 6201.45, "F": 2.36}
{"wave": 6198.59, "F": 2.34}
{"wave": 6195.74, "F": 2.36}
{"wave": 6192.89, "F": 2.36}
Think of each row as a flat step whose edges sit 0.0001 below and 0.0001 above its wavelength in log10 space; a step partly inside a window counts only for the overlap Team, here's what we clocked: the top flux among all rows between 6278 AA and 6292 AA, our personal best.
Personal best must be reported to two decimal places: 2.34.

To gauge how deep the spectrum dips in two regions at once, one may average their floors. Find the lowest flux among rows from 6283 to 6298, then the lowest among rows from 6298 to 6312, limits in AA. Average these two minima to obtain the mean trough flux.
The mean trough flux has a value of 2.22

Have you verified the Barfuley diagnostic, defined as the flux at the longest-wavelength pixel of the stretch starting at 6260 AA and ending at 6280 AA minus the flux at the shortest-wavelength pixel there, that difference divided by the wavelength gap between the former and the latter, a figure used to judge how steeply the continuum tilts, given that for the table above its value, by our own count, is -0.003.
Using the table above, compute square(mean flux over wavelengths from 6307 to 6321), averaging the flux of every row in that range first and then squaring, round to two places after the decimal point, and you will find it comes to 5.84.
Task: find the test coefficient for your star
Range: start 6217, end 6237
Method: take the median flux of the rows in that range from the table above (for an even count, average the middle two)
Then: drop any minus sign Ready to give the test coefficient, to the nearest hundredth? 2.37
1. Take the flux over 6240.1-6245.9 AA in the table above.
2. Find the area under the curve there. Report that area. 14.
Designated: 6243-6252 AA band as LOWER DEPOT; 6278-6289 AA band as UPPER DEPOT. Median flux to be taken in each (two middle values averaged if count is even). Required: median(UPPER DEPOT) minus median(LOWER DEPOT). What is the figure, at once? -0.15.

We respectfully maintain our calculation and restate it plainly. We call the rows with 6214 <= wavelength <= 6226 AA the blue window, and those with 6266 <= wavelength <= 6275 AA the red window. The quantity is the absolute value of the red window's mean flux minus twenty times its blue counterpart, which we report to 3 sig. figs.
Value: 43.5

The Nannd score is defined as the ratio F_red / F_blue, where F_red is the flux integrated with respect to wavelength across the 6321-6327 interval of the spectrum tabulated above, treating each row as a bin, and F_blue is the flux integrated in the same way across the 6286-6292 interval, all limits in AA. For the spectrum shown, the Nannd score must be 1.02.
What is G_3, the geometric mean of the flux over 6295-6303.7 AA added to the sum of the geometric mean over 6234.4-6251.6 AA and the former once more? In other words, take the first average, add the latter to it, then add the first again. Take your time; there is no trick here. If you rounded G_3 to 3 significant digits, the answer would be 6.90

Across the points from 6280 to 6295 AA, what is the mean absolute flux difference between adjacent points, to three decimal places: 0.025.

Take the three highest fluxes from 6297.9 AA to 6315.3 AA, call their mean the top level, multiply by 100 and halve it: 123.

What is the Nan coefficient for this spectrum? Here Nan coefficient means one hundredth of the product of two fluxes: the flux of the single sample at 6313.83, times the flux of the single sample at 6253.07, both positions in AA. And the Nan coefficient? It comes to 0.0603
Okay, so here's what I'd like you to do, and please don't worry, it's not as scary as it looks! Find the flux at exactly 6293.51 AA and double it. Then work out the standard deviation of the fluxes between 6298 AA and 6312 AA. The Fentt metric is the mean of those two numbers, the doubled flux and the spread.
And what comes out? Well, 2.28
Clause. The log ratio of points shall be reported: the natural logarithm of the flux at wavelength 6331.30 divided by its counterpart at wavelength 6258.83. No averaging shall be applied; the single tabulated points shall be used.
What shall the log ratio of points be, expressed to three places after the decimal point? -0.021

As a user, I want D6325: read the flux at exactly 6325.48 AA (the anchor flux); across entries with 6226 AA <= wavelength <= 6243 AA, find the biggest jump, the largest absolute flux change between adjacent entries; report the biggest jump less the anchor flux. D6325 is -2.32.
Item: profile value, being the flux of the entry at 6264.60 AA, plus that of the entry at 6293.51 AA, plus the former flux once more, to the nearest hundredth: 6.99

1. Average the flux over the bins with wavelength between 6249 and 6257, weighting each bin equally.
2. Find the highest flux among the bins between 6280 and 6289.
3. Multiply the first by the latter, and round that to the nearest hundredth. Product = 5.75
